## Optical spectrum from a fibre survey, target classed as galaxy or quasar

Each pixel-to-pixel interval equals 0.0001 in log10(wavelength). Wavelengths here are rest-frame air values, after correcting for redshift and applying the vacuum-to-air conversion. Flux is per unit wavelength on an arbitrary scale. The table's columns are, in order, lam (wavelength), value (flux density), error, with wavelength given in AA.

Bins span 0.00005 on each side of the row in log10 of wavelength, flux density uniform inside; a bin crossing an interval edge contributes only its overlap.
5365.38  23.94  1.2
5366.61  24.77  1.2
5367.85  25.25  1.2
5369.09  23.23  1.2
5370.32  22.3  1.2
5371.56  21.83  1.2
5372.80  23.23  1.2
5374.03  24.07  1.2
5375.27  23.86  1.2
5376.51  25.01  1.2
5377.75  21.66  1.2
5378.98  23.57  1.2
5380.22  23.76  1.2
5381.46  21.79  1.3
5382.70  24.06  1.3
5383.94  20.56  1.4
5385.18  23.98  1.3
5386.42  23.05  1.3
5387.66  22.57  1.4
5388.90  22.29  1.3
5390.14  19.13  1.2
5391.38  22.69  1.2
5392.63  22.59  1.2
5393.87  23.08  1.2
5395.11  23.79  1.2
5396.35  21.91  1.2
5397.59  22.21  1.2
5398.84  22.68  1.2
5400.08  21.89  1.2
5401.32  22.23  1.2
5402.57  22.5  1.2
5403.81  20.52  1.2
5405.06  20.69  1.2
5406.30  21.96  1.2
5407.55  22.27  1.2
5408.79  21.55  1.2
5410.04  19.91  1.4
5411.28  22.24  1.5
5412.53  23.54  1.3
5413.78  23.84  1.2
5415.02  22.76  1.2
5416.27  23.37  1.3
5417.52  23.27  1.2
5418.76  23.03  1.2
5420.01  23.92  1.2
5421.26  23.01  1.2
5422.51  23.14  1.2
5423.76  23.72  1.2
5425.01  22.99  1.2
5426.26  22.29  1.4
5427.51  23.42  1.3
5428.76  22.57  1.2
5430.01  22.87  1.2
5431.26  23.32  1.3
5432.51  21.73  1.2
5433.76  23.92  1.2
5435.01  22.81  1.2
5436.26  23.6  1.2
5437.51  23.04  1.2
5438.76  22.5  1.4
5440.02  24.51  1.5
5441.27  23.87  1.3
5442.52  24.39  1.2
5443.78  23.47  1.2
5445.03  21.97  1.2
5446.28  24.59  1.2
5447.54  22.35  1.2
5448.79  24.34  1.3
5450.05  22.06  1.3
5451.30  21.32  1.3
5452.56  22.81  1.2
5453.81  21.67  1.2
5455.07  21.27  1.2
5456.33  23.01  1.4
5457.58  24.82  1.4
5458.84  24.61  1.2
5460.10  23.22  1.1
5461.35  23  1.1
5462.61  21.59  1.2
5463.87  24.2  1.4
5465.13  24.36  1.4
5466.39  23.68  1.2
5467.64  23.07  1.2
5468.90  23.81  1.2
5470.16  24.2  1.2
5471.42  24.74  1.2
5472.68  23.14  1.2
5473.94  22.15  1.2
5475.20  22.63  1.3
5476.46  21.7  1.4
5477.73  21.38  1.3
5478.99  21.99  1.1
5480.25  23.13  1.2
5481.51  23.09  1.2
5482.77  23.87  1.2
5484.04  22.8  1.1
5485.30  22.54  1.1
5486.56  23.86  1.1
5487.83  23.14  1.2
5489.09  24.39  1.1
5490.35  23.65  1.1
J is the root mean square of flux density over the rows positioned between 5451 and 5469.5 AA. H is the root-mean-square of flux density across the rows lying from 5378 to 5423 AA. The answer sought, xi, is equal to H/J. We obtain 0.97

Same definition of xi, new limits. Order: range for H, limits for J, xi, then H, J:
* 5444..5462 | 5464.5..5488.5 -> 0.99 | 23.0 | 23.1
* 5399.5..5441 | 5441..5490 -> 0.98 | 22.7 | 23.2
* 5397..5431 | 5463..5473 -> 0.94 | 22.6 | 23.9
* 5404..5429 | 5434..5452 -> 0.98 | 22.7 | 23.2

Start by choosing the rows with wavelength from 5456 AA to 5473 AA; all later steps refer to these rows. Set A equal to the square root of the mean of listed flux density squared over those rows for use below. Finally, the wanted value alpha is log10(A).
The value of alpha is 1.37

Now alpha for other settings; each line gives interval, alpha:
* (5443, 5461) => 1.36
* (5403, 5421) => 1.35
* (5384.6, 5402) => 1.35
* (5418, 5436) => 1.36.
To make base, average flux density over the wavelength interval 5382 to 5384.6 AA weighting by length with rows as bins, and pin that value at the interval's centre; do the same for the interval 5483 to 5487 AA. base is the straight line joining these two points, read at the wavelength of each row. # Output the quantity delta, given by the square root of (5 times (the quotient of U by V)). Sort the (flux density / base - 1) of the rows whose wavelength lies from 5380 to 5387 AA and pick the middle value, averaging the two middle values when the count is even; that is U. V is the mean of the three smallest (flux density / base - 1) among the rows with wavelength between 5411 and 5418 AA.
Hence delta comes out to 5.2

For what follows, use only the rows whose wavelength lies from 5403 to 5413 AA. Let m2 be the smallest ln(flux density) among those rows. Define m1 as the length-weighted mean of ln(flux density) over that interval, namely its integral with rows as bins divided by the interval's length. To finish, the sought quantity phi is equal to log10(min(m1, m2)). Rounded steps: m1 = 3.07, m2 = 2.99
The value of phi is 0.4758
